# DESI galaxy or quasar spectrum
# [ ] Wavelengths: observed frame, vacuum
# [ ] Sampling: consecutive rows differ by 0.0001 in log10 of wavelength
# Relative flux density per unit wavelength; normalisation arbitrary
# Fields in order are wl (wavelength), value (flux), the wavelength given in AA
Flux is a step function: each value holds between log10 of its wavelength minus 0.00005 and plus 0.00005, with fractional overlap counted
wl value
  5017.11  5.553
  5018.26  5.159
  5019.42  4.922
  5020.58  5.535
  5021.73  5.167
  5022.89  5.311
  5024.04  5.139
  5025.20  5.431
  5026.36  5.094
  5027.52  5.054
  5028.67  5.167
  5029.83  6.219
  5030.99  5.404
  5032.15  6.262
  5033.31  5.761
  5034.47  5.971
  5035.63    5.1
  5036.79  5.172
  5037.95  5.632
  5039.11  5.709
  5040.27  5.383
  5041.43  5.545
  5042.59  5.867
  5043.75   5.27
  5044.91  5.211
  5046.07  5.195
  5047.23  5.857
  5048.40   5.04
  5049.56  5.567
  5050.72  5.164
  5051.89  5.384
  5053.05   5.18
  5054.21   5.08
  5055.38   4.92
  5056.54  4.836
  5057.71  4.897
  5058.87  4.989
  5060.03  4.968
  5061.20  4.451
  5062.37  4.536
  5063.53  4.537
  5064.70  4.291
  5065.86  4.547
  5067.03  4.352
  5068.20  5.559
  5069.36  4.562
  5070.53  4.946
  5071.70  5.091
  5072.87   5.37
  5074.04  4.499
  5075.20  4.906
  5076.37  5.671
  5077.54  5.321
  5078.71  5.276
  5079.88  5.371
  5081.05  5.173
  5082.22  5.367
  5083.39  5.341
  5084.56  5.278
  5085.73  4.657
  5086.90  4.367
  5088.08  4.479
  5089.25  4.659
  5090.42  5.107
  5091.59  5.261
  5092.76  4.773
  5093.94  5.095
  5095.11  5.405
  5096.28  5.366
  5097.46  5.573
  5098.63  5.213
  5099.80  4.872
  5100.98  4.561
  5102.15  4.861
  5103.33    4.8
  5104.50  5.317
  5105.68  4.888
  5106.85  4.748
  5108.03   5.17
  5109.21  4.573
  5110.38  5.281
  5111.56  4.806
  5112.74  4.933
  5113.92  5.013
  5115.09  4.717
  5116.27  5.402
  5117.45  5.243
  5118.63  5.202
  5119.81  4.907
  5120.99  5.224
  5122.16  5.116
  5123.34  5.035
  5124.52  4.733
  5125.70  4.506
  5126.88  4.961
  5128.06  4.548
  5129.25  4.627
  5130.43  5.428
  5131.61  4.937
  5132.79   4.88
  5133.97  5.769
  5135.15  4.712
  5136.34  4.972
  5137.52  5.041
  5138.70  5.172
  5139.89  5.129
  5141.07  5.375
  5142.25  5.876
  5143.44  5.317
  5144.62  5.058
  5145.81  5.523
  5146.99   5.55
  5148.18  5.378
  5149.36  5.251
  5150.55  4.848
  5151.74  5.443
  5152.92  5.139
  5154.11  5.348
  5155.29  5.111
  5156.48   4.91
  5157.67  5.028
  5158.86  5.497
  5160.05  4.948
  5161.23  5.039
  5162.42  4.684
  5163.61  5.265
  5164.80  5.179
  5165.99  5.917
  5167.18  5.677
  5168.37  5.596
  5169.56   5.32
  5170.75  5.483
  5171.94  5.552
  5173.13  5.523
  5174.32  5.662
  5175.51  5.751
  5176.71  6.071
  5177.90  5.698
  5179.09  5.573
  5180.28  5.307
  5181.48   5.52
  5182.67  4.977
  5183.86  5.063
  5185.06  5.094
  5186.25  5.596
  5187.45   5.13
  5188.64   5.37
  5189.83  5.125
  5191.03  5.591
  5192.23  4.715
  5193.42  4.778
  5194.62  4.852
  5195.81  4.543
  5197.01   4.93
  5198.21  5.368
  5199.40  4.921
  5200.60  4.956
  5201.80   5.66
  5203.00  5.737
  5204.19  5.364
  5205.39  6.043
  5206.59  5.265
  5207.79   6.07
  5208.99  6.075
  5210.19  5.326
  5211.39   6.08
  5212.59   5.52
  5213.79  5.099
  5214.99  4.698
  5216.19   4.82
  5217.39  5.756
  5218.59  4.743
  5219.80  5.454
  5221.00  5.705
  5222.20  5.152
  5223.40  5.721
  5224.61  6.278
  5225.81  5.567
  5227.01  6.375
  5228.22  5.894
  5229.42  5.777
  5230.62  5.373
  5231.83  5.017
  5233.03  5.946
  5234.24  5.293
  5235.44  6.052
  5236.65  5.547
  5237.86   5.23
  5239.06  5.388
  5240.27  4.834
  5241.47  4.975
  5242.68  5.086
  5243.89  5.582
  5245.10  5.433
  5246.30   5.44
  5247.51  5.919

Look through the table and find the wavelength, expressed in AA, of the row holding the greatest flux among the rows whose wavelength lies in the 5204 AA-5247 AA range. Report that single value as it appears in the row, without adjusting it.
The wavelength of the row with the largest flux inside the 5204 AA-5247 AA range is 5227.01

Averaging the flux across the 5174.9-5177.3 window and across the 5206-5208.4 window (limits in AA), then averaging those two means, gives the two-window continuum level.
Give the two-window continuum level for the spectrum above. 5.8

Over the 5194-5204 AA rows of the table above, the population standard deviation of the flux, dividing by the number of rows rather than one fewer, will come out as 0.39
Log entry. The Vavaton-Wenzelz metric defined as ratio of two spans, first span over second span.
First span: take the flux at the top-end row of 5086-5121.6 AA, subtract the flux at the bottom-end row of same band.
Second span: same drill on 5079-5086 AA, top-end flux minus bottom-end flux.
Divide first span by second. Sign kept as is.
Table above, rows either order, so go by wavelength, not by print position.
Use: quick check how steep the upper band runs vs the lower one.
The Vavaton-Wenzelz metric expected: -1.2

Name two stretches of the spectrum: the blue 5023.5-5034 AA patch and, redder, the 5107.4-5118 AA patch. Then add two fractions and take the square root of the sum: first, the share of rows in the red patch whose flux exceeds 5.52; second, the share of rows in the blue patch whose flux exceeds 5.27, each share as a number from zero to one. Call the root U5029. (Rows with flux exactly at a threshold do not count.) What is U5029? 0.745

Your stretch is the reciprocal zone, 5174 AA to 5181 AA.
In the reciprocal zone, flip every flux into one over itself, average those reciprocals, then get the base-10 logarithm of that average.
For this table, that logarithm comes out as -0.75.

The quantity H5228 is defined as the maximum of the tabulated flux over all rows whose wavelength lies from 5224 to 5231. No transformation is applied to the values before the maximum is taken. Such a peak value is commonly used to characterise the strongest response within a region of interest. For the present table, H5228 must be 6.375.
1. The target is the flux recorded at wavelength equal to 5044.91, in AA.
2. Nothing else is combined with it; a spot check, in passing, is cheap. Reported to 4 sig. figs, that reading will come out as 5.211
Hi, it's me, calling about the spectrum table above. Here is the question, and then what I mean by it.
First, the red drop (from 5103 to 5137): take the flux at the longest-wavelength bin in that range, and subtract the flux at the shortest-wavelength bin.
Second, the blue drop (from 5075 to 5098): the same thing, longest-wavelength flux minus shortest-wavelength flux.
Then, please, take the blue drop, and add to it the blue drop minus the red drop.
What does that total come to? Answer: 1.2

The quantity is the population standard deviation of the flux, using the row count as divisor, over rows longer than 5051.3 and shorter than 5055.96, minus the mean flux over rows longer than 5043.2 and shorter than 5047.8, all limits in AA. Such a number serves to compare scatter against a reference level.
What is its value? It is -5.22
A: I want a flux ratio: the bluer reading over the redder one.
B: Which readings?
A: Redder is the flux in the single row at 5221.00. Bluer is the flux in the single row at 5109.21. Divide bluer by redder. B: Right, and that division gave 0.80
